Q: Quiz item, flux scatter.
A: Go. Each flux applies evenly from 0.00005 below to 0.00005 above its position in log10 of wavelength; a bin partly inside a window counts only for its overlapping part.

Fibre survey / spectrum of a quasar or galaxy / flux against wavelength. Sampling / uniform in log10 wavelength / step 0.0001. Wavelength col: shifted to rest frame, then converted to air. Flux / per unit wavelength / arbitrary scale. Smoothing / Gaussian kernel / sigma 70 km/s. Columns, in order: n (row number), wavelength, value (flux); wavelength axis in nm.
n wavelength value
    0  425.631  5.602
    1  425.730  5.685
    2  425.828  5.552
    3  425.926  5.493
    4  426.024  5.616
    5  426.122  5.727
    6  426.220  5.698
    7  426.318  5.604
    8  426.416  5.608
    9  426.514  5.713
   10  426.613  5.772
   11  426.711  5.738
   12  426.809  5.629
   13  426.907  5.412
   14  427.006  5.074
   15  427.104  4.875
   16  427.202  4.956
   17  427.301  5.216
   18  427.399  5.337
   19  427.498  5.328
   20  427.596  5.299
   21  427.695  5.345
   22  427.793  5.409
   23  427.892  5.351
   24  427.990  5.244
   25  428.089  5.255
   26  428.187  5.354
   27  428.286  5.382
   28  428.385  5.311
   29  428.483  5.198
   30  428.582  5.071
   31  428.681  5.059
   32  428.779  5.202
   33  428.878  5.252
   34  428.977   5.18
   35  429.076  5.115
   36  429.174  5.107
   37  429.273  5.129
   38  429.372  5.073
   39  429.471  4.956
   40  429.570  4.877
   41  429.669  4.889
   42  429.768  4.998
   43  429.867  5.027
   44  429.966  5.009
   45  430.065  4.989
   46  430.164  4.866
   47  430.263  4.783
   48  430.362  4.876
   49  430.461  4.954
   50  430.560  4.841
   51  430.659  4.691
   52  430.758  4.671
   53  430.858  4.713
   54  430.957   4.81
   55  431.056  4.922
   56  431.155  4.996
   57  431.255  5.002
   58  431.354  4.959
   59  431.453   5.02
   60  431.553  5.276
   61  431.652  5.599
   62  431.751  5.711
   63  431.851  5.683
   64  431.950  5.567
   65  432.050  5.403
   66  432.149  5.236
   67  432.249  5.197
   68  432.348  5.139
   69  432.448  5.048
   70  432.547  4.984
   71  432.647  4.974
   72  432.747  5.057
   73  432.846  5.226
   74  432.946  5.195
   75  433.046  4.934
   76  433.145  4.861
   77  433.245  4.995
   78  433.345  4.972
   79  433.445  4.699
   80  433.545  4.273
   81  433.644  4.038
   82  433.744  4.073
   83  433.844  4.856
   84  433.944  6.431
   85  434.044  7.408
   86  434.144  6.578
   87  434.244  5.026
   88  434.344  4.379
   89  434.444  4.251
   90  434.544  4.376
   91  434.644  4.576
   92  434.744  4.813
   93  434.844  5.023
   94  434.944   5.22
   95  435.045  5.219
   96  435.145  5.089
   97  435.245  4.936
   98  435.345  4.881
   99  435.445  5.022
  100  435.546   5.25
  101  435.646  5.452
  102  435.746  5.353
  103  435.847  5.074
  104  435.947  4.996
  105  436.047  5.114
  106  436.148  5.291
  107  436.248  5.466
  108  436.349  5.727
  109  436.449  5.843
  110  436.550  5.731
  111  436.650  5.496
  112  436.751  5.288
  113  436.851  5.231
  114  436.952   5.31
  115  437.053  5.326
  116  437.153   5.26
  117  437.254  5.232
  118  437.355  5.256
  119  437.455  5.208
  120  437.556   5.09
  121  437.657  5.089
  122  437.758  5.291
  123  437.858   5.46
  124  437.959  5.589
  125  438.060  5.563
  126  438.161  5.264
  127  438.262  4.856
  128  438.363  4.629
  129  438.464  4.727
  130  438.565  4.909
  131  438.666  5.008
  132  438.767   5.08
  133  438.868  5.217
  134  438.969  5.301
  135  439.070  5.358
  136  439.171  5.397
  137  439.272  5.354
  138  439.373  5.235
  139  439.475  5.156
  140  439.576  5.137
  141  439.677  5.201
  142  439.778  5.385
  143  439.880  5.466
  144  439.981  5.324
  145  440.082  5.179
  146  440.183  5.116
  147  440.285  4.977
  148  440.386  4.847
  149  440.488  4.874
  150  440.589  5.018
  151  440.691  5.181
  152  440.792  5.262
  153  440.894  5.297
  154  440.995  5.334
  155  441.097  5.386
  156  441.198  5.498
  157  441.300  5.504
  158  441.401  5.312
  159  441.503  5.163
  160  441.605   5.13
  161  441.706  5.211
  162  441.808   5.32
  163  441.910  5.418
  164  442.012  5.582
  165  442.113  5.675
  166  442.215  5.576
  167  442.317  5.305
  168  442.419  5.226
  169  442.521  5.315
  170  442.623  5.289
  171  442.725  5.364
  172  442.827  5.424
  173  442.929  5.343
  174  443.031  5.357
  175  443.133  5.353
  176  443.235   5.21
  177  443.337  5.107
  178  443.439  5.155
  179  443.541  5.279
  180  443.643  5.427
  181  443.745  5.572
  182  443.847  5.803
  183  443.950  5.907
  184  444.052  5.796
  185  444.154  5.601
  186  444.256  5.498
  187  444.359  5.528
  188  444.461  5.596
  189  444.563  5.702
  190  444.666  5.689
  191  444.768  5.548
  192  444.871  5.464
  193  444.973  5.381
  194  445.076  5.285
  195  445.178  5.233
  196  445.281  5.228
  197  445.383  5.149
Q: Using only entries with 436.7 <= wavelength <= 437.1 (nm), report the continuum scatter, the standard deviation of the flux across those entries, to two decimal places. 0.04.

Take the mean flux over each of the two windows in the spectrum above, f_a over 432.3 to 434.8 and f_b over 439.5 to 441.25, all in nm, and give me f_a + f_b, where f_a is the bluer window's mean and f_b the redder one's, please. 10.2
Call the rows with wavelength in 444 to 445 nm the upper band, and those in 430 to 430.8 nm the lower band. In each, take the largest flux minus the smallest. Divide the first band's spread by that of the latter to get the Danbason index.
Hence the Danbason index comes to 1.3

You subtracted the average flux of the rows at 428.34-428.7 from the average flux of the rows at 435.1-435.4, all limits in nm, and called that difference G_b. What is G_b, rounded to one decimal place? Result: -0.2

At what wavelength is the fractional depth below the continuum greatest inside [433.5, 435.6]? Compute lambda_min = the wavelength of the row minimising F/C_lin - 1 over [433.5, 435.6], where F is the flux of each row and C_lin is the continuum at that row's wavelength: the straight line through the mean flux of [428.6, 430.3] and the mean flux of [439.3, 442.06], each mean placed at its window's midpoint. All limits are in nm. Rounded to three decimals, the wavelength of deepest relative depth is 433.644 nm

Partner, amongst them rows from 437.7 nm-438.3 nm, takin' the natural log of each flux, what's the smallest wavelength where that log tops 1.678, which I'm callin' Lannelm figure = 437.858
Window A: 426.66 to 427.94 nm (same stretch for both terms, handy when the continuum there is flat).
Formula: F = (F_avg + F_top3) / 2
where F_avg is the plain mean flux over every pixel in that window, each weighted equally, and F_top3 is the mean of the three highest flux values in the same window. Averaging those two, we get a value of 5.45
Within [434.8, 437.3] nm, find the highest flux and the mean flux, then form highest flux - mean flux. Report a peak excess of 0.570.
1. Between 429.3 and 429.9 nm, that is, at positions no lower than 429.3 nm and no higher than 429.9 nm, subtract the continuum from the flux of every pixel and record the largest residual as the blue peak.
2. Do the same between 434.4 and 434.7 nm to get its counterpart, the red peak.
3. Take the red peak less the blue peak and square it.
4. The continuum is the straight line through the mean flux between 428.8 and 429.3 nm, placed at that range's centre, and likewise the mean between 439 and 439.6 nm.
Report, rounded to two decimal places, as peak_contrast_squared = 0.31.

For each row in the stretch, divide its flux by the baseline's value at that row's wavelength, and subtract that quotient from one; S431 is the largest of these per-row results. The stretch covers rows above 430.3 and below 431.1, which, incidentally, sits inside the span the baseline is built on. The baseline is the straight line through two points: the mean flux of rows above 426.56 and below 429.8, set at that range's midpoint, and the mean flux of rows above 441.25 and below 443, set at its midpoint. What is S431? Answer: 0.110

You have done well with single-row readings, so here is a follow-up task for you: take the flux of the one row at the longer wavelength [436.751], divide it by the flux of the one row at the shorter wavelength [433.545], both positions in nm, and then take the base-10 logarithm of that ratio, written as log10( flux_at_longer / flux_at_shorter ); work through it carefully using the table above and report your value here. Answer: 0.09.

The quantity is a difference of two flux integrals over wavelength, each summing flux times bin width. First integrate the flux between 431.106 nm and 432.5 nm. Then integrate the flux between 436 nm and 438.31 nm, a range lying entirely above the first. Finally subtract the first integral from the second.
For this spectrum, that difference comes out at 5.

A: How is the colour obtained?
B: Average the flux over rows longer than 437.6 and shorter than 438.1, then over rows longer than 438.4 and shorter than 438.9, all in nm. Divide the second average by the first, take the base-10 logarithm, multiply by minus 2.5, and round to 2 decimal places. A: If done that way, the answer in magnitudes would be 0.09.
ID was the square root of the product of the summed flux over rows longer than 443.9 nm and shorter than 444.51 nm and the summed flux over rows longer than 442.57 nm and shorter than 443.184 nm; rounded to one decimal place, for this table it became 33.0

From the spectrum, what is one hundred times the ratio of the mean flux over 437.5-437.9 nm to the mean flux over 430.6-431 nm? 111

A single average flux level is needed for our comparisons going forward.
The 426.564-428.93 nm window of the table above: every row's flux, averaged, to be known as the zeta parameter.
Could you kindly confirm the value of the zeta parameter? 5.29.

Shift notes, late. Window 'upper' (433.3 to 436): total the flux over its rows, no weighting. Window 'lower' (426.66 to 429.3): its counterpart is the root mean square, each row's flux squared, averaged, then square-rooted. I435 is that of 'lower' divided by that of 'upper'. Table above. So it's 0.0386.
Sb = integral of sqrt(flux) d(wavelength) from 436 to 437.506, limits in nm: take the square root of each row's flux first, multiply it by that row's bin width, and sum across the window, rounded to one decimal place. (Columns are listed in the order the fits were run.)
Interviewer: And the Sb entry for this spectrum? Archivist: 3.5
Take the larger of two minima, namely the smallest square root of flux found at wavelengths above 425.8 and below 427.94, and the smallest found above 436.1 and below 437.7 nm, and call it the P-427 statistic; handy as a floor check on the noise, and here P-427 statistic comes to 2.26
